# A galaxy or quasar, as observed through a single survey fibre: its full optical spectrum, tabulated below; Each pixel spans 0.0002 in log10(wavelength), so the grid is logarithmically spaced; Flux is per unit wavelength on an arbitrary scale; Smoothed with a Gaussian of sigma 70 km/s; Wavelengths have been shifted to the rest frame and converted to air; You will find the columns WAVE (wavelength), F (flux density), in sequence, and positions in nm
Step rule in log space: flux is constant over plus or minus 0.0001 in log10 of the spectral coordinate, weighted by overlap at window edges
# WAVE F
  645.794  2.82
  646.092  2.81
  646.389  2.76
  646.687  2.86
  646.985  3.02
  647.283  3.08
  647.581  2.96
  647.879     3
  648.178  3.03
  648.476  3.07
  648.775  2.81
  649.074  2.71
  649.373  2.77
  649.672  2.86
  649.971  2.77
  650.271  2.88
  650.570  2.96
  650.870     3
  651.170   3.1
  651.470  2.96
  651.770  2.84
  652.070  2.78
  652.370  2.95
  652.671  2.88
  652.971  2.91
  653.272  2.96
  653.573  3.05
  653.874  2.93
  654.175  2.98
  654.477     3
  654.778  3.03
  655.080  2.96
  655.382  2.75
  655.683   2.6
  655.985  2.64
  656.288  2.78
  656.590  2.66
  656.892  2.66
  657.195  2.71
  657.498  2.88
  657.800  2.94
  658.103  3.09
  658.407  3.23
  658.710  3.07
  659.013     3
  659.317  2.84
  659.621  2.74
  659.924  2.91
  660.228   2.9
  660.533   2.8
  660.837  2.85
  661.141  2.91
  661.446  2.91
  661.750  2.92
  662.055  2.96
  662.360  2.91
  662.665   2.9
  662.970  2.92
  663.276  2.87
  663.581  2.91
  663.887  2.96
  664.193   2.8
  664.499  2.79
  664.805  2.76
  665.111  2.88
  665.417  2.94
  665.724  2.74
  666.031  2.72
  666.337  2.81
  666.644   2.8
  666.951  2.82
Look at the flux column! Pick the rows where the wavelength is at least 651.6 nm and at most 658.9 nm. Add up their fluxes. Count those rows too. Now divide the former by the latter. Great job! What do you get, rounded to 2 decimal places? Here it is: 2.89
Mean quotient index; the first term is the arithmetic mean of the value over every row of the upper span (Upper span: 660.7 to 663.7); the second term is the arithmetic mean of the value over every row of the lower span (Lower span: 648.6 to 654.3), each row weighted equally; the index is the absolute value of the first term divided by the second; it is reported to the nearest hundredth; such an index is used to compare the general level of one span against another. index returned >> 1.00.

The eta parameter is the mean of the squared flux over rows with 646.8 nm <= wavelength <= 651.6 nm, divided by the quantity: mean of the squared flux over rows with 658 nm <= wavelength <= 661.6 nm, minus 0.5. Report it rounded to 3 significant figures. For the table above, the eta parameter 1.06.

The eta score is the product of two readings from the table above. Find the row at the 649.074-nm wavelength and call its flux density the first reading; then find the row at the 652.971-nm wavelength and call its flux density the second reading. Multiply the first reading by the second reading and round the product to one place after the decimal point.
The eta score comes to 7.9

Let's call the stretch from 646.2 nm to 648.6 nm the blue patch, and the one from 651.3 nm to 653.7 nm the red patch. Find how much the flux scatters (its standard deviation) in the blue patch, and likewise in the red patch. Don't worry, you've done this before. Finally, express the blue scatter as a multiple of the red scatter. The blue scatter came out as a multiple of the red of 1.3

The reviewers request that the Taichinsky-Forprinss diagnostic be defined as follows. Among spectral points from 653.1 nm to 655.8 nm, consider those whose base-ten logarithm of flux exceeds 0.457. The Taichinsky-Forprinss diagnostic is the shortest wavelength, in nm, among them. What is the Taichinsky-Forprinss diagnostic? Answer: 653.272 nm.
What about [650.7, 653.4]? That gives 650.870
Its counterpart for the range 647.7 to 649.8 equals 647.879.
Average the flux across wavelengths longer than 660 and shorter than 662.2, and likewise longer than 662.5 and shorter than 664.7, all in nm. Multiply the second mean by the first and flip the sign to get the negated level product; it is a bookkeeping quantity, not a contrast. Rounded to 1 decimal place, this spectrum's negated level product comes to -8.3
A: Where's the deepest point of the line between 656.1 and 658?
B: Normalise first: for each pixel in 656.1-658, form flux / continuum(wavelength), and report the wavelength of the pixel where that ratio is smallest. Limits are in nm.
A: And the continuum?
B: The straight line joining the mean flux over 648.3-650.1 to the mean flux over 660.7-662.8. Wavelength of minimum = 656.892 nm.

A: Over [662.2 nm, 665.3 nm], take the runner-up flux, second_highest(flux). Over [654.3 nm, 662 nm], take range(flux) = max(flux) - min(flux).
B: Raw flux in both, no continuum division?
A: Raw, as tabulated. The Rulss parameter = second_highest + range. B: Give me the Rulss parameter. 3.55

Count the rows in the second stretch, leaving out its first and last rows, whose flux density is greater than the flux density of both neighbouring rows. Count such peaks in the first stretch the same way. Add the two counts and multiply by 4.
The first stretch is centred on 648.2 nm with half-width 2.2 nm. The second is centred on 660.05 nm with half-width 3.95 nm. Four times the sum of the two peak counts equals 28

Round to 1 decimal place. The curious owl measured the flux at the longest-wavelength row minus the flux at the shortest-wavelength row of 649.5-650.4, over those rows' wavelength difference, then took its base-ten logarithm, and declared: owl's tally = -1.5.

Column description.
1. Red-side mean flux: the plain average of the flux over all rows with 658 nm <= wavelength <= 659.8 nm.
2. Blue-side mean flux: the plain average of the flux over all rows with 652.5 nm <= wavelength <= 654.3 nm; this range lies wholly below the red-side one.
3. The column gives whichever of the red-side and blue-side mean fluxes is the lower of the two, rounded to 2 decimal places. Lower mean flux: 2.95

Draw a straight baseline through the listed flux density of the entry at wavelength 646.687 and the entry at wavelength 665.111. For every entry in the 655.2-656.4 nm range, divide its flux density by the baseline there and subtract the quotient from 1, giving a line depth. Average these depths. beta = 0.06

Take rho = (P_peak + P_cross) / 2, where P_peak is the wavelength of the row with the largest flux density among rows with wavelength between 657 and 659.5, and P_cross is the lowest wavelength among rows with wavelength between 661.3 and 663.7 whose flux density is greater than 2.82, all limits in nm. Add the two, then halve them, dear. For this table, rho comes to 659.93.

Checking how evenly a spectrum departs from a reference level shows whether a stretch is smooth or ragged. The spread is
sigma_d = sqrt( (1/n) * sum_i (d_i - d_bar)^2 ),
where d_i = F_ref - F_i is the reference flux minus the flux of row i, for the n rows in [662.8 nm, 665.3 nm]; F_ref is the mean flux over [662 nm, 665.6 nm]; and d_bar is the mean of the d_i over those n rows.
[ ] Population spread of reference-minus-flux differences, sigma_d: 0.07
